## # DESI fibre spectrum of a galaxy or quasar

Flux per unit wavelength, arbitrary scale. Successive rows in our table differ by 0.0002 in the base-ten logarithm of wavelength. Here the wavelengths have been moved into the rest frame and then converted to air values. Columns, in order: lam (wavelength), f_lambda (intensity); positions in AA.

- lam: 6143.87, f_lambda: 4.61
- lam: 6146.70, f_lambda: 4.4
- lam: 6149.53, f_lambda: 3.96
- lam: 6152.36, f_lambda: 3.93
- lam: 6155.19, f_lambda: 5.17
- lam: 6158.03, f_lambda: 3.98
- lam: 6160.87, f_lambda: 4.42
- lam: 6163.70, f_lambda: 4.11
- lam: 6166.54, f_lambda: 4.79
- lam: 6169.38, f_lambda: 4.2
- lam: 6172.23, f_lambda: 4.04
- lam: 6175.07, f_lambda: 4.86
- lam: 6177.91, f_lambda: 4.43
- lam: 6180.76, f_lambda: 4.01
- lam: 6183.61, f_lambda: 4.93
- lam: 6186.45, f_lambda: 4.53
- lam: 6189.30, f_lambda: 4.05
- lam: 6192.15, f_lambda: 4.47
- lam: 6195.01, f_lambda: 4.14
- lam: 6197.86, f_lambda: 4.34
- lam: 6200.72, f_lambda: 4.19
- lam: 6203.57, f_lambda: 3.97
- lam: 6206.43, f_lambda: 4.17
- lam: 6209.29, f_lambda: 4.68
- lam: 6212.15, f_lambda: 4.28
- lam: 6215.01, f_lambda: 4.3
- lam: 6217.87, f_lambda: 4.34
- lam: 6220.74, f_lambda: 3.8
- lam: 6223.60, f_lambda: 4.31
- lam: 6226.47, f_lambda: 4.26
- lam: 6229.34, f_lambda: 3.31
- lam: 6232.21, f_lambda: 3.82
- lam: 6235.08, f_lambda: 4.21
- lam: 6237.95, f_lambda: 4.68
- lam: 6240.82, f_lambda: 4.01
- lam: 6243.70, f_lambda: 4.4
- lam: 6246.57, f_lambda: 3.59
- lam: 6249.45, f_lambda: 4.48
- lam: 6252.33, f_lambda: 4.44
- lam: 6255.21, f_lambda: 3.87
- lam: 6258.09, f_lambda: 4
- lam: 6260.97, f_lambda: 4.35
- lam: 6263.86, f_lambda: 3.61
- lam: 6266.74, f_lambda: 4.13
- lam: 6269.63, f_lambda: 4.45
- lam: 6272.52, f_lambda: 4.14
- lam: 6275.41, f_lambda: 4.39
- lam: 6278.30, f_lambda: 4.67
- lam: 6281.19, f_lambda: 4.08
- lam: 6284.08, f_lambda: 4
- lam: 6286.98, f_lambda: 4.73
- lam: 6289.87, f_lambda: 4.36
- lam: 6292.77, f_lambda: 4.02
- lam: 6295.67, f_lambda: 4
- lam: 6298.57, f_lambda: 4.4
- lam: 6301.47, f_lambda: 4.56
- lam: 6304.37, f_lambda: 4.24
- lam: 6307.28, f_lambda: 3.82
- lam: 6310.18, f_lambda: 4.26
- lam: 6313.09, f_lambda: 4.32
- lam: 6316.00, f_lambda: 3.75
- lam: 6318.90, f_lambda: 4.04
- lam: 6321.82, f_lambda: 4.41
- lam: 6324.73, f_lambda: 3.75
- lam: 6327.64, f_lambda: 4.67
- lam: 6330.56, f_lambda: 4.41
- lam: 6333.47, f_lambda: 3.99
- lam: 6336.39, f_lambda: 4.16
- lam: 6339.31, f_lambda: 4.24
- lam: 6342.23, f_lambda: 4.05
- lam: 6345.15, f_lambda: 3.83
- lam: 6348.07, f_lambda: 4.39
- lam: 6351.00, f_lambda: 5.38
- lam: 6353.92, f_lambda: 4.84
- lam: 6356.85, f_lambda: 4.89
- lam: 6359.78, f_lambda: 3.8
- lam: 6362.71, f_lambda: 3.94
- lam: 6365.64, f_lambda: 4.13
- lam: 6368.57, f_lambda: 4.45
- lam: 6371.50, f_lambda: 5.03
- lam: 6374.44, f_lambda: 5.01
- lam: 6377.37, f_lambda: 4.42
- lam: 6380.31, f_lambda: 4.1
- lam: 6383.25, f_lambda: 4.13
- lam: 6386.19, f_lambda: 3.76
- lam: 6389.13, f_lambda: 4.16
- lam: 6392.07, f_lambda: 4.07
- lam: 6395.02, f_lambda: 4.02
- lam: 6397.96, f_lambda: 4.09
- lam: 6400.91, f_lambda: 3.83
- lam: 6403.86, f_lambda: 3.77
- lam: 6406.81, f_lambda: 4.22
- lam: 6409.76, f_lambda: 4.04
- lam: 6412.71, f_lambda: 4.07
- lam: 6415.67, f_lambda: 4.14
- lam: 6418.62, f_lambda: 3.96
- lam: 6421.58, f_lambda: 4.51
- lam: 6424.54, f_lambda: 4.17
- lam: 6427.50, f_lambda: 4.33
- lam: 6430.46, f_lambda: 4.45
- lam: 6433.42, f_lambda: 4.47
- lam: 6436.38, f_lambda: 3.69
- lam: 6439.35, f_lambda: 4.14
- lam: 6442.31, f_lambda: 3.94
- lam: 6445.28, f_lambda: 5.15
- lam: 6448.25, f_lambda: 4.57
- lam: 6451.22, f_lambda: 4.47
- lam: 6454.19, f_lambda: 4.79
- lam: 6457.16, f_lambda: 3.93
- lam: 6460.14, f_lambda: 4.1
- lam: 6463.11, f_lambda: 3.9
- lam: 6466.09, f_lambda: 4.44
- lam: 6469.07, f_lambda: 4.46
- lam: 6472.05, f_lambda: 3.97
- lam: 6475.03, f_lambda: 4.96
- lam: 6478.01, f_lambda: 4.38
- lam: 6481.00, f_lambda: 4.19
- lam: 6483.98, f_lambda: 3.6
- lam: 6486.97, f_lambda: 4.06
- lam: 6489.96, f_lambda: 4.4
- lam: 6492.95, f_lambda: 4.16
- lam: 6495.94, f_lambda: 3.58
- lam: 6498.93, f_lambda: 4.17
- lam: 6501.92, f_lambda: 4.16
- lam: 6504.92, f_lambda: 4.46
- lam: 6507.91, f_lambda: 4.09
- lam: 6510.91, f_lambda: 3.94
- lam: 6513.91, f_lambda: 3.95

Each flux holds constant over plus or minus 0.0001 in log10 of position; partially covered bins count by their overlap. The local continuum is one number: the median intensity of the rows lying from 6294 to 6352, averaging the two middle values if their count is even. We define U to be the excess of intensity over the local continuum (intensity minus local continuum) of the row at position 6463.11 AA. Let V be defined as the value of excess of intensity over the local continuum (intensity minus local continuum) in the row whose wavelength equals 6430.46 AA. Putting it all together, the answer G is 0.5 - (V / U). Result 1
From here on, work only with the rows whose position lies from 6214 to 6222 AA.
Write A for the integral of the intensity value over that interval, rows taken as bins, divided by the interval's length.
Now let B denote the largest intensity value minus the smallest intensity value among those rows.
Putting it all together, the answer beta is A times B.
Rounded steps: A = 4.1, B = 0.54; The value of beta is 2.2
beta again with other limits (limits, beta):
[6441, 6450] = 5.5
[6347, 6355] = 4.8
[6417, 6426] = 2.3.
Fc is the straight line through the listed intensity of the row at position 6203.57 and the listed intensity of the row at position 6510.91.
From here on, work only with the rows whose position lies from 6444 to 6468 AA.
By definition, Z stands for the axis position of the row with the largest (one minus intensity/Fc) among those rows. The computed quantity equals 6463.11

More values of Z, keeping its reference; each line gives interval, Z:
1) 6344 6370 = 6359.78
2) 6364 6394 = 6386.19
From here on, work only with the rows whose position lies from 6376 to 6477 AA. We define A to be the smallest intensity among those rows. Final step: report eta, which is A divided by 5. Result 0.738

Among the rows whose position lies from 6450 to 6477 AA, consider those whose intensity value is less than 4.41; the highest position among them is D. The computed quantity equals 6472.05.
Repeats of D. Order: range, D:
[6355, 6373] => 6365.64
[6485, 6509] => 6507.91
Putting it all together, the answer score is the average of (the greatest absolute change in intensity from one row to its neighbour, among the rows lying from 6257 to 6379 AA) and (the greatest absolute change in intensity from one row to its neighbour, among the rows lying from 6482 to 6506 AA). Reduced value 0.84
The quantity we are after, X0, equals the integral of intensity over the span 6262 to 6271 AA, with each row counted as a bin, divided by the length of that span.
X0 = 4.07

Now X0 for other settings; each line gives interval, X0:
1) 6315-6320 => 3.91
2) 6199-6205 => 4.09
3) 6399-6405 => 3.82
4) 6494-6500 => 3.88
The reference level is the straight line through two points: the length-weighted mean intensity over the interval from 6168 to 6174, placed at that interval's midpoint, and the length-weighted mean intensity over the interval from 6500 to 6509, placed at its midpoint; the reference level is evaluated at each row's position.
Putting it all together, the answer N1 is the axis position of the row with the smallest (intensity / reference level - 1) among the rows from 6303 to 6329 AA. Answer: 6324.73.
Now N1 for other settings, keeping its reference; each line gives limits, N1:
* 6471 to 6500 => 6495.94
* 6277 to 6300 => 6295.67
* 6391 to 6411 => 6403.86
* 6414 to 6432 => 6418.62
